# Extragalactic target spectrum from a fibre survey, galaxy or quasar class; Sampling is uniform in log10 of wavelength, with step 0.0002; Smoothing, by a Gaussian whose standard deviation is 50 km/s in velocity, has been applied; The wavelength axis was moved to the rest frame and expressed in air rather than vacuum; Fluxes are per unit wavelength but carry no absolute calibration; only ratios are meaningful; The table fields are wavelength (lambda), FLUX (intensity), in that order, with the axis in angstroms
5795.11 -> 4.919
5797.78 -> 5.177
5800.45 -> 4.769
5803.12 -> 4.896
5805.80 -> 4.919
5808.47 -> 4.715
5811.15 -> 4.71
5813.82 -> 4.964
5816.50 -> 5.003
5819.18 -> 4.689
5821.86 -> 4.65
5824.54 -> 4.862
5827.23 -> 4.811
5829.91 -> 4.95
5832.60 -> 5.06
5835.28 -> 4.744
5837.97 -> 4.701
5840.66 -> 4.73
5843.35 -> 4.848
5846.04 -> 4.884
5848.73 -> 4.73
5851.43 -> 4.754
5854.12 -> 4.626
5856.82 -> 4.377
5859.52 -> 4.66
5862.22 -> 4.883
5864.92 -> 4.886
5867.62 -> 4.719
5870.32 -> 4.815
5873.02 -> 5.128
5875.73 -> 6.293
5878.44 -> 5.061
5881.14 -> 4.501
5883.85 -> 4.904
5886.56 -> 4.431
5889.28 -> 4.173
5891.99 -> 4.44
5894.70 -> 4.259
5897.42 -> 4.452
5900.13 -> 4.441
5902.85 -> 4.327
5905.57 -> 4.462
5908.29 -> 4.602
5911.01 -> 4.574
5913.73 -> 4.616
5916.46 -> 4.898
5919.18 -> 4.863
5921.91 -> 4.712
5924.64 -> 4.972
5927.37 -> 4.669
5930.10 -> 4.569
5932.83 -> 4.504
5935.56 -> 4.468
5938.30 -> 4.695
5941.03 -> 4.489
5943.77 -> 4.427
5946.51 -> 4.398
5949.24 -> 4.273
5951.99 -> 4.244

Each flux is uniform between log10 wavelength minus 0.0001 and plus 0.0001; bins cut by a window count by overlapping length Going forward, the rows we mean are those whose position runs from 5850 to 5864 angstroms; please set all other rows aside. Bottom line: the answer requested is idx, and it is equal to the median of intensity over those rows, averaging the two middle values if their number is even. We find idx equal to 4.66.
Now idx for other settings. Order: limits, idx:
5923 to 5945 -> 4.54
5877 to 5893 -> 4.47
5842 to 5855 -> 4.75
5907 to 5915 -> 4.60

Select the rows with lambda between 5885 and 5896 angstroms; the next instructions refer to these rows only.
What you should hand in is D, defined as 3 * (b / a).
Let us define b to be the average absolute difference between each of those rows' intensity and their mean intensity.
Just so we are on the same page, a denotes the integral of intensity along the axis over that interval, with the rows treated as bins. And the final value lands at 0.007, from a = 47.7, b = 0.110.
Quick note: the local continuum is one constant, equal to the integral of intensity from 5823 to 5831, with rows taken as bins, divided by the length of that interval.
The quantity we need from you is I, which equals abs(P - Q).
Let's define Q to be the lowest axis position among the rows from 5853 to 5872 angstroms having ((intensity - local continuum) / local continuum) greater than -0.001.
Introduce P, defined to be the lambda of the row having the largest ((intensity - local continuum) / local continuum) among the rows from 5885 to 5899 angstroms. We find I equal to 35.2 angstroms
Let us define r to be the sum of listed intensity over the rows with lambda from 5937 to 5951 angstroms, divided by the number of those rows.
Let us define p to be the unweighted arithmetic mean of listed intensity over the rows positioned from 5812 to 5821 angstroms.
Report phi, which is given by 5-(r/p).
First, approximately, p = 4.89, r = 4.46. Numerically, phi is 4.09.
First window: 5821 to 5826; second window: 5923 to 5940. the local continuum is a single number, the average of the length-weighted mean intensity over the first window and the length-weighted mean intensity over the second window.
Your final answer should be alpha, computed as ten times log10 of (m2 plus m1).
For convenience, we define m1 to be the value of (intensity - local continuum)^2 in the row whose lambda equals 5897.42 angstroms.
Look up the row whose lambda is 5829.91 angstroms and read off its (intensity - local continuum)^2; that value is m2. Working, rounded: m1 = 0.063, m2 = 0.06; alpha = -9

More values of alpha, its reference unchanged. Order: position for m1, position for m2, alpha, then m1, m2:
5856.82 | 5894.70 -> -5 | 0.106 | 0.20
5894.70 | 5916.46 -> -6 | 0.197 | 0.04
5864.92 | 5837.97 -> -15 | 0.033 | 0.00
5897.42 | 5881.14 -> -10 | 0.063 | 0.04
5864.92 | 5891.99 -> -10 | 0.033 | 0.07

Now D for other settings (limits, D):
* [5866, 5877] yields 0.028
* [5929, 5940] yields 0.004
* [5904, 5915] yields 0.003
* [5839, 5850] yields 0.004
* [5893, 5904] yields 0.005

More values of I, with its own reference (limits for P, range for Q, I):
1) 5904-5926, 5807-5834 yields 110.8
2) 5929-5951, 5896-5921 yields 21.8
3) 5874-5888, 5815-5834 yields 59.2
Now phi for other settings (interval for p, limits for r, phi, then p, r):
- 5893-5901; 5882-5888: 3.94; 4.38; 4.67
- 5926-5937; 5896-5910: 4.02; 4.55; 4.46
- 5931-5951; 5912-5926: 3.92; 4.46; 4.81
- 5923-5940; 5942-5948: 4.05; 4.65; 4.41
